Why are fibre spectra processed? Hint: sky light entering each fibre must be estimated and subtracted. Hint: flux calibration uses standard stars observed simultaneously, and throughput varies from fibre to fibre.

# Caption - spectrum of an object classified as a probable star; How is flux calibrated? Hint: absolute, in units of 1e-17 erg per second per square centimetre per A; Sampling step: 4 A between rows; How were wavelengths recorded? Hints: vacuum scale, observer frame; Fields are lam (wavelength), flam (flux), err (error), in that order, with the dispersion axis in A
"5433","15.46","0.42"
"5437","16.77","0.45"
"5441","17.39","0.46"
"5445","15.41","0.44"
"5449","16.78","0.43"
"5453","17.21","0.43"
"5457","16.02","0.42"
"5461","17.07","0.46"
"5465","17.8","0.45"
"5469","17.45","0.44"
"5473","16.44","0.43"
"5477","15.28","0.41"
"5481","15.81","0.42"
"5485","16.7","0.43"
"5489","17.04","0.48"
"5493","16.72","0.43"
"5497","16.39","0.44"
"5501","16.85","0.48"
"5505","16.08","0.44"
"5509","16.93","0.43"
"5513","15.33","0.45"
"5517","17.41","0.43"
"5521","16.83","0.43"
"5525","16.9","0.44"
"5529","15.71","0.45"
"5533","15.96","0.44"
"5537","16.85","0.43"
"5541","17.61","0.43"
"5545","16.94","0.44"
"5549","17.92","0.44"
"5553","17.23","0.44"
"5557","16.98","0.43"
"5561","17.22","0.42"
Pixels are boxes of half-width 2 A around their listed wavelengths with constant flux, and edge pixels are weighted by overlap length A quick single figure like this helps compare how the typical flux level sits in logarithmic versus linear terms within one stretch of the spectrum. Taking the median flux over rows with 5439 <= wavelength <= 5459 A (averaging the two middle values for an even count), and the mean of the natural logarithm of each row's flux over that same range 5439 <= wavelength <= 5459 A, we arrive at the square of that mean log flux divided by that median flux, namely 0.469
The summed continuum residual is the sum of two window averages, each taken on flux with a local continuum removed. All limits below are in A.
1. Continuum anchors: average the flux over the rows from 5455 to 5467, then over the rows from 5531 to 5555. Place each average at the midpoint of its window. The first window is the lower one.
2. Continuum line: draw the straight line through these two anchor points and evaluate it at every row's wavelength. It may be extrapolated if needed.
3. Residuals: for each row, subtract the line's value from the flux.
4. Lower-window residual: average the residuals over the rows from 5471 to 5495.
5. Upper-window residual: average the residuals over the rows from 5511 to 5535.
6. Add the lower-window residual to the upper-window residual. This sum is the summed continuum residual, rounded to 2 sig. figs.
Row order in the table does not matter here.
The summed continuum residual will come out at -1.4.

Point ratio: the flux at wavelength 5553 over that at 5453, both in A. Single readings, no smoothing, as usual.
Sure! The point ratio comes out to 1.00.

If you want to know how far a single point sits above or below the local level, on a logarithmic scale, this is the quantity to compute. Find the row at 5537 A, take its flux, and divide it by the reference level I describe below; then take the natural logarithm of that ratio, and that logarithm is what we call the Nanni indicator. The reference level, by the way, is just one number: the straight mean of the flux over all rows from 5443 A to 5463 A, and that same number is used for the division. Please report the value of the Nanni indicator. 0.021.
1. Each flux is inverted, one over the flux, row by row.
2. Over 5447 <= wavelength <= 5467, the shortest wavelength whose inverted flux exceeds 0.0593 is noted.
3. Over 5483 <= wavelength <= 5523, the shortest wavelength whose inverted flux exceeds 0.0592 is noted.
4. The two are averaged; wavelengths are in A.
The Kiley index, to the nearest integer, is 5467 A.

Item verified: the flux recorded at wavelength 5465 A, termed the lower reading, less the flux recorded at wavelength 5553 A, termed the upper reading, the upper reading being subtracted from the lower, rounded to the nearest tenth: 0.6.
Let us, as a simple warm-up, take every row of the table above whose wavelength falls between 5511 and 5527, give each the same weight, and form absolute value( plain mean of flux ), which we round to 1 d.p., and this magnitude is 16.6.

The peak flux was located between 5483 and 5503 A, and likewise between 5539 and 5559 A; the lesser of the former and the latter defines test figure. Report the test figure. 17.0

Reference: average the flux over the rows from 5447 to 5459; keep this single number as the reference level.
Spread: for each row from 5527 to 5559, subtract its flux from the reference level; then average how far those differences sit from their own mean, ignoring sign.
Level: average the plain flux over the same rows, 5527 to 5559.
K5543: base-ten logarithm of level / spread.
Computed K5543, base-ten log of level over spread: 1.49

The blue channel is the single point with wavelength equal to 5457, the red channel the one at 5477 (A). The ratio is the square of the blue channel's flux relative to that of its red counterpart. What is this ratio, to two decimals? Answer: 1.10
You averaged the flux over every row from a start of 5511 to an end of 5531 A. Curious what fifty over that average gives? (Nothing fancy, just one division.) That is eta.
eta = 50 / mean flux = 3.04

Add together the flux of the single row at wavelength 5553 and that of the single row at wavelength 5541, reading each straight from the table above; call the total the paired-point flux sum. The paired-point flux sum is 34.8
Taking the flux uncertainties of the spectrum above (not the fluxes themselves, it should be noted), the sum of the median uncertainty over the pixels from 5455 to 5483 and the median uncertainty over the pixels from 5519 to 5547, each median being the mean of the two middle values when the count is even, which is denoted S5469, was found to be 0.870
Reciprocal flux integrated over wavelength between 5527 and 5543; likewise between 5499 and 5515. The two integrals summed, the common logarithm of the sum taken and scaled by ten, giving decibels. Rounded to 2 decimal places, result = 2.91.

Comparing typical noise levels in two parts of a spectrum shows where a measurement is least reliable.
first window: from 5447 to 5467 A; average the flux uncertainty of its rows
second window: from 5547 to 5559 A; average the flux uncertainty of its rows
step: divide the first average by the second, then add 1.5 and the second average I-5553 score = 2.940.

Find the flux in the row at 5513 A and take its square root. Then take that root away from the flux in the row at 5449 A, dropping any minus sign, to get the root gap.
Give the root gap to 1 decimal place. 12.9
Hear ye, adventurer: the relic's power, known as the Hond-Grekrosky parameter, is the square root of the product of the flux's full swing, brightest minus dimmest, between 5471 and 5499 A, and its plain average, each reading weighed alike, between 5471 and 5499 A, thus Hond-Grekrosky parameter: 5.4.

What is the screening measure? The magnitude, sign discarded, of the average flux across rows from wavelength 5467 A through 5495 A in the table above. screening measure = 16.5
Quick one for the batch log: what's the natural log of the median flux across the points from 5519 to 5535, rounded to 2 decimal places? 2.80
